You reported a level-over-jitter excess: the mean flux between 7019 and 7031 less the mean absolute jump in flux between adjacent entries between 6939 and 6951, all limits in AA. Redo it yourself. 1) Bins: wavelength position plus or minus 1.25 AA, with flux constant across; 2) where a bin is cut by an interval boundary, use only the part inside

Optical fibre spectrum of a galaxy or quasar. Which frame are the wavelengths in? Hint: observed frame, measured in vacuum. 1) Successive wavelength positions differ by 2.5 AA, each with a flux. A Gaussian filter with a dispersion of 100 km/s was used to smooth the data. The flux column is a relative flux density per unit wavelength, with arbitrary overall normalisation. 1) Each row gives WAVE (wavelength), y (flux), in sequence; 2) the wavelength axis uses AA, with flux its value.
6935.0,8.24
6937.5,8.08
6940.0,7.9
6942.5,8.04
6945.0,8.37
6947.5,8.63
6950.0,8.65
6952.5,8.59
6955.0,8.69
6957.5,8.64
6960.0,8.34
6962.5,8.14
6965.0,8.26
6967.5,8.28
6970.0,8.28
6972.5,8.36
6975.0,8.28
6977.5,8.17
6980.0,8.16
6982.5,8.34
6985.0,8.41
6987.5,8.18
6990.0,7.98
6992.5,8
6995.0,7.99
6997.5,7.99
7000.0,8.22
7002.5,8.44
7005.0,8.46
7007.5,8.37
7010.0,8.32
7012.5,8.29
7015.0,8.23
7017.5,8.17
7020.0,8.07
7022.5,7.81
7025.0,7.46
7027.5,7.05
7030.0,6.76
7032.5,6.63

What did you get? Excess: 7.24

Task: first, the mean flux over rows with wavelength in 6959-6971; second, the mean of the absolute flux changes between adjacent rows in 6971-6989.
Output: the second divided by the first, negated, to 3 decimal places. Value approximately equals -0.014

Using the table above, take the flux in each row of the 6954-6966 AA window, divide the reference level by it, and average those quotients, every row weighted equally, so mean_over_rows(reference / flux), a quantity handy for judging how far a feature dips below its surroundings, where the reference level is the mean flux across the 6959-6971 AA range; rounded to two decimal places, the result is 0.98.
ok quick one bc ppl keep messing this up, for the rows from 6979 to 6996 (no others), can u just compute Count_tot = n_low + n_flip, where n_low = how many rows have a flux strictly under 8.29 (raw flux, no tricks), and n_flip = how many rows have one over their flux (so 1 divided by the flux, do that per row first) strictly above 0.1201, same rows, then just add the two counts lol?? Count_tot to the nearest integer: 10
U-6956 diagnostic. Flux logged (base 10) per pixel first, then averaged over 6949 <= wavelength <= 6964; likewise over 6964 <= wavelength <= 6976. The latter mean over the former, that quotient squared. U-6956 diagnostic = 0.98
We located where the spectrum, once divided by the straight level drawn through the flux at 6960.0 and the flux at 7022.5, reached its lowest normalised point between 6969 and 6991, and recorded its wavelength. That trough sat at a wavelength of 6990.0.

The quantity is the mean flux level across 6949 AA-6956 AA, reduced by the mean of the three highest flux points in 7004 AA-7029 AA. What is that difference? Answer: 0.26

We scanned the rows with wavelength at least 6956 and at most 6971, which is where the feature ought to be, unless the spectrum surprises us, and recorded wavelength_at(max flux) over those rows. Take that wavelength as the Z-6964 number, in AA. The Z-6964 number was 6957.5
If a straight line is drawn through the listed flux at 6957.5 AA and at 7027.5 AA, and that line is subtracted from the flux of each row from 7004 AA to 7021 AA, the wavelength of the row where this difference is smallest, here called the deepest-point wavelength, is 7020.0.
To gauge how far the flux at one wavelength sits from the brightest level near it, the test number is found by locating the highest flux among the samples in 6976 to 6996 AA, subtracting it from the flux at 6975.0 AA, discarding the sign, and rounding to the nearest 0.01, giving 0.13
